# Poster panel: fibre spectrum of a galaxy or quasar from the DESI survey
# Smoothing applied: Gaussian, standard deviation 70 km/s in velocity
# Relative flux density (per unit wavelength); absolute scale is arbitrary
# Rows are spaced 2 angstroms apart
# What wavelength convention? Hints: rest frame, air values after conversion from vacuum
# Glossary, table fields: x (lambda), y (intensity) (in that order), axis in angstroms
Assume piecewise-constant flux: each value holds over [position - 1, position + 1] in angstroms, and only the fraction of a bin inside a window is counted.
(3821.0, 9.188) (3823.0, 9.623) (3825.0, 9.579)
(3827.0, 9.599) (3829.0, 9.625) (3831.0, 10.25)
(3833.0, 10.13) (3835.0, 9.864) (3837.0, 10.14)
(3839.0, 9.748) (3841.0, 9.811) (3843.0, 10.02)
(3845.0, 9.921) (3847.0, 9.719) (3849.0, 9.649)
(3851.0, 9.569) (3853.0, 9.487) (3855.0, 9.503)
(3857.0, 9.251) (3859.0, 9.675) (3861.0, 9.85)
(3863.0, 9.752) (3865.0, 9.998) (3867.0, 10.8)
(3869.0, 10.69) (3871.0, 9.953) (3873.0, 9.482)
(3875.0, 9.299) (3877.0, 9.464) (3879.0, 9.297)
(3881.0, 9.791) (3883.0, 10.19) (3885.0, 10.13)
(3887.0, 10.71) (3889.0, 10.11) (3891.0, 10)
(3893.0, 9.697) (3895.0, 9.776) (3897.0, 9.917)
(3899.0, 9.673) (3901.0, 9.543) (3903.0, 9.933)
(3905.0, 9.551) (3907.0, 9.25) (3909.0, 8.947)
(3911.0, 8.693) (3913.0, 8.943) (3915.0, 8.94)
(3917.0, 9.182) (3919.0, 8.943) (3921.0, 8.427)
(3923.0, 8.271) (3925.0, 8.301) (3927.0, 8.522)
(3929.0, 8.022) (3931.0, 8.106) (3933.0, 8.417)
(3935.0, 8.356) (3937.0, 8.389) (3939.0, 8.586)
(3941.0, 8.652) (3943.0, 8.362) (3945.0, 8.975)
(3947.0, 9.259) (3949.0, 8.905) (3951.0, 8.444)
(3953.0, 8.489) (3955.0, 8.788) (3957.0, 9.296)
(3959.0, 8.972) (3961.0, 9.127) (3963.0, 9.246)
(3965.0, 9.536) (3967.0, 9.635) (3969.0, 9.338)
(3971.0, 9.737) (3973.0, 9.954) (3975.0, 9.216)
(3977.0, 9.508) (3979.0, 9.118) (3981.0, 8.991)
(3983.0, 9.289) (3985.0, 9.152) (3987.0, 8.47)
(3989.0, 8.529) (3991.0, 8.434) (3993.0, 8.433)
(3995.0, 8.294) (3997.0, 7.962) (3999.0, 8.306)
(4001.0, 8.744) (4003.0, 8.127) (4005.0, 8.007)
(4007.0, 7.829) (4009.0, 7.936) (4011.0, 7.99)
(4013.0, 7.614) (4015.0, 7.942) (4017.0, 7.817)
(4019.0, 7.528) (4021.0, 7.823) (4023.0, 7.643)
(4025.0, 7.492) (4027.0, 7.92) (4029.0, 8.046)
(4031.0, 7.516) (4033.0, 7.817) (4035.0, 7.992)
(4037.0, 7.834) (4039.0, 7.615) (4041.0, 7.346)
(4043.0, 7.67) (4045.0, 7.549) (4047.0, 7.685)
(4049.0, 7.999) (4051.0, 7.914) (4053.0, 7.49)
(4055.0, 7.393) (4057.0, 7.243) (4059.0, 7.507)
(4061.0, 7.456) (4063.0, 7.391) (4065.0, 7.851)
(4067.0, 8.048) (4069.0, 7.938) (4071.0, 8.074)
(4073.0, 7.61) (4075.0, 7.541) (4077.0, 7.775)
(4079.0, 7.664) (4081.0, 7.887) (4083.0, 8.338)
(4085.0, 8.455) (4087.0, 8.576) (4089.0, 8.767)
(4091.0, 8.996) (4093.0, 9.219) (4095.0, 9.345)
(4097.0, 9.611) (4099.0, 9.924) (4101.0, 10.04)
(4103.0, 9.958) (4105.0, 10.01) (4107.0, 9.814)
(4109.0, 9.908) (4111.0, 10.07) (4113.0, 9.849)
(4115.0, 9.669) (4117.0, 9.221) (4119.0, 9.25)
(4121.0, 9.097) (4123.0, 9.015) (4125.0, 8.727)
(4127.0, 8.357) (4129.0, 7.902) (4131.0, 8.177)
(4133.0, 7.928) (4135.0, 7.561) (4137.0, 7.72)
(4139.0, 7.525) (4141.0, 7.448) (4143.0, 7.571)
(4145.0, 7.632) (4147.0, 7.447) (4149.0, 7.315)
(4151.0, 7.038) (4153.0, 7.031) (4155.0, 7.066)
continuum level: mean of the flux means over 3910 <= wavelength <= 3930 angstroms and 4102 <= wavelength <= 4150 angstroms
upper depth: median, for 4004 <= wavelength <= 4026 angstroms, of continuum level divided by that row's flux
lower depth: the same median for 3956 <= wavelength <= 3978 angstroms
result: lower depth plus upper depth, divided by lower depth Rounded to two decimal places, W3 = 2.19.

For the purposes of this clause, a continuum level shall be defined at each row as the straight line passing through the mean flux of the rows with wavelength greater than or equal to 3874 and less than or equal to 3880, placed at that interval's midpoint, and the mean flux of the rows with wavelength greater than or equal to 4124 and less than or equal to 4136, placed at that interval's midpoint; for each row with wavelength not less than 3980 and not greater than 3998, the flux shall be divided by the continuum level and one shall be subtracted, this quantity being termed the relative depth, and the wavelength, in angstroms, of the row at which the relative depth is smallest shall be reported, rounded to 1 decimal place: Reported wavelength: 3997.0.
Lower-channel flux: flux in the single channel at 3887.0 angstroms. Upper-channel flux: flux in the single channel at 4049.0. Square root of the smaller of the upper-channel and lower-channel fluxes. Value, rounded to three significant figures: 2.83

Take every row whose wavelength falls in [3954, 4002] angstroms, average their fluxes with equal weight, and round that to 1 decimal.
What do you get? 9.0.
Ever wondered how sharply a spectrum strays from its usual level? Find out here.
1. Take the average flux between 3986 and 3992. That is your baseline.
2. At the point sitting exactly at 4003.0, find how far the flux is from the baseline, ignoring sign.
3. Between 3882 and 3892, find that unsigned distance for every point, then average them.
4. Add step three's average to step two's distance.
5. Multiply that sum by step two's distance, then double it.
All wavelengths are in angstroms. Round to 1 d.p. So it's 1.5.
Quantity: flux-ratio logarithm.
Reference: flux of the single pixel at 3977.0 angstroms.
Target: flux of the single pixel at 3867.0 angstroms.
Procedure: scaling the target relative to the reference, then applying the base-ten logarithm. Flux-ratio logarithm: 0.055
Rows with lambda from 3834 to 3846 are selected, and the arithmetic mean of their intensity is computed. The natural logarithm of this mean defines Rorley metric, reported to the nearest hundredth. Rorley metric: 2.29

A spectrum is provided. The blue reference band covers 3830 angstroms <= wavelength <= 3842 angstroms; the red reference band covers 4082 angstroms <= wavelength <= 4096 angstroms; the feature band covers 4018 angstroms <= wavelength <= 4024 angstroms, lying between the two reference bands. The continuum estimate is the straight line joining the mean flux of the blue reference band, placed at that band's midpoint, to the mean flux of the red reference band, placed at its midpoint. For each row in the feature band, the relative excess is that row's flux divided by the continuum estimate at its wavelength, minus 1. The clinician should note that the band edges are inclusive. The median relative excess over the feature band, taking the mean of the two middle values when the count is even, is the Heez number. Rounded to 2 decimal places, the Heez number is -0.16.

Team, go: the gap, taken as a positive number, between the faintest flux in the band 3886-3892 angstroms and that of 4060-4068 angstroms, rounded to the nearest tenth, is 2.6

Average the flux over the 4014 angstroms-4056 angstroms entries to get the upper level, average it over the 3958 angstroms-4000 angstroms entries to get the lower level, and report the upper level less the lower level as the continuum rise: -1.3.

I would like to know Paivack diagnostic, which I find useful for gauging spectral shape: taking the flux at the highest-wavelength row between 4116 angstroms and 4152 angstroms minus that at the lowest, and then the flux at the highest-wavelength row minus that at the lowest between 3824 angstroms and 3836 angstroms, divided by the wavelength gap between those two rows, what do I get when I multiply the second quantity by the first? -0.062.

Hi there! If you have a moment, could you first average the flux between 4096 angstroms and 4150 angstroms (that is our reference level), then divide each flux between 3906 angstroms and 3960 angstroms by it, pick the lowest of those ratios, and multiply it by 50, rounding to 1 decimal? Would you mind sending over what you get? 45.7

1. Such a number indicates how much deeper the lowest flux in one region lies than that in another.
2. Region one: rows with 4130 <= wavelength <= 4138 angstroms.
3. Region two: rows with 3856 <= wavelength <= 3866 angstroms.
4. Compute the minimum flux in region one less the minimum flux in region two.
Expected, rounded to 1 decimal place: -1.7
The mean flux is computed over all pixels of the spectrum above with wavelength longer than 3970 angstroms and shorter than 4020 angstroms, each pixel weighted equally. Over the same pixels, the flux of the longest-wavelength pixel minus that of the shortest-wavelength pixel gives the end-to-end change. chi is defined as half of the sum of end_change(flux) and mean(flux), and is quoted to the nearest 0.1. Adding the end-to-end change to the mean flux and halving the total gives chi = 3.2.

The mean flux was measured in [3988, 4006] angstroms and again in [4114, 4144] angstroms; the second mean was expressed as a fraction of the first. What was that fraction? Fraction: 1.00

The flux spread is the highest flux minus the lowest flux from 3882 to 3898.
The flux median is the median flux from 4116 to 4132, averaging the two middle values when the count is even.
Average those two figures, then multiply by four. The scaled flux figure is 19.8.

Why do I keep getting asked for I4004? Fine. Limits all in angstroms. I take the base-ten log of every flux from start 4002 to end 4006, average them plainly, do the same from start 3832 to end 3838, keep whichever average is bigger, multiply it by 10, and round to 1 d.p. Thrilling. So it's 10.0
